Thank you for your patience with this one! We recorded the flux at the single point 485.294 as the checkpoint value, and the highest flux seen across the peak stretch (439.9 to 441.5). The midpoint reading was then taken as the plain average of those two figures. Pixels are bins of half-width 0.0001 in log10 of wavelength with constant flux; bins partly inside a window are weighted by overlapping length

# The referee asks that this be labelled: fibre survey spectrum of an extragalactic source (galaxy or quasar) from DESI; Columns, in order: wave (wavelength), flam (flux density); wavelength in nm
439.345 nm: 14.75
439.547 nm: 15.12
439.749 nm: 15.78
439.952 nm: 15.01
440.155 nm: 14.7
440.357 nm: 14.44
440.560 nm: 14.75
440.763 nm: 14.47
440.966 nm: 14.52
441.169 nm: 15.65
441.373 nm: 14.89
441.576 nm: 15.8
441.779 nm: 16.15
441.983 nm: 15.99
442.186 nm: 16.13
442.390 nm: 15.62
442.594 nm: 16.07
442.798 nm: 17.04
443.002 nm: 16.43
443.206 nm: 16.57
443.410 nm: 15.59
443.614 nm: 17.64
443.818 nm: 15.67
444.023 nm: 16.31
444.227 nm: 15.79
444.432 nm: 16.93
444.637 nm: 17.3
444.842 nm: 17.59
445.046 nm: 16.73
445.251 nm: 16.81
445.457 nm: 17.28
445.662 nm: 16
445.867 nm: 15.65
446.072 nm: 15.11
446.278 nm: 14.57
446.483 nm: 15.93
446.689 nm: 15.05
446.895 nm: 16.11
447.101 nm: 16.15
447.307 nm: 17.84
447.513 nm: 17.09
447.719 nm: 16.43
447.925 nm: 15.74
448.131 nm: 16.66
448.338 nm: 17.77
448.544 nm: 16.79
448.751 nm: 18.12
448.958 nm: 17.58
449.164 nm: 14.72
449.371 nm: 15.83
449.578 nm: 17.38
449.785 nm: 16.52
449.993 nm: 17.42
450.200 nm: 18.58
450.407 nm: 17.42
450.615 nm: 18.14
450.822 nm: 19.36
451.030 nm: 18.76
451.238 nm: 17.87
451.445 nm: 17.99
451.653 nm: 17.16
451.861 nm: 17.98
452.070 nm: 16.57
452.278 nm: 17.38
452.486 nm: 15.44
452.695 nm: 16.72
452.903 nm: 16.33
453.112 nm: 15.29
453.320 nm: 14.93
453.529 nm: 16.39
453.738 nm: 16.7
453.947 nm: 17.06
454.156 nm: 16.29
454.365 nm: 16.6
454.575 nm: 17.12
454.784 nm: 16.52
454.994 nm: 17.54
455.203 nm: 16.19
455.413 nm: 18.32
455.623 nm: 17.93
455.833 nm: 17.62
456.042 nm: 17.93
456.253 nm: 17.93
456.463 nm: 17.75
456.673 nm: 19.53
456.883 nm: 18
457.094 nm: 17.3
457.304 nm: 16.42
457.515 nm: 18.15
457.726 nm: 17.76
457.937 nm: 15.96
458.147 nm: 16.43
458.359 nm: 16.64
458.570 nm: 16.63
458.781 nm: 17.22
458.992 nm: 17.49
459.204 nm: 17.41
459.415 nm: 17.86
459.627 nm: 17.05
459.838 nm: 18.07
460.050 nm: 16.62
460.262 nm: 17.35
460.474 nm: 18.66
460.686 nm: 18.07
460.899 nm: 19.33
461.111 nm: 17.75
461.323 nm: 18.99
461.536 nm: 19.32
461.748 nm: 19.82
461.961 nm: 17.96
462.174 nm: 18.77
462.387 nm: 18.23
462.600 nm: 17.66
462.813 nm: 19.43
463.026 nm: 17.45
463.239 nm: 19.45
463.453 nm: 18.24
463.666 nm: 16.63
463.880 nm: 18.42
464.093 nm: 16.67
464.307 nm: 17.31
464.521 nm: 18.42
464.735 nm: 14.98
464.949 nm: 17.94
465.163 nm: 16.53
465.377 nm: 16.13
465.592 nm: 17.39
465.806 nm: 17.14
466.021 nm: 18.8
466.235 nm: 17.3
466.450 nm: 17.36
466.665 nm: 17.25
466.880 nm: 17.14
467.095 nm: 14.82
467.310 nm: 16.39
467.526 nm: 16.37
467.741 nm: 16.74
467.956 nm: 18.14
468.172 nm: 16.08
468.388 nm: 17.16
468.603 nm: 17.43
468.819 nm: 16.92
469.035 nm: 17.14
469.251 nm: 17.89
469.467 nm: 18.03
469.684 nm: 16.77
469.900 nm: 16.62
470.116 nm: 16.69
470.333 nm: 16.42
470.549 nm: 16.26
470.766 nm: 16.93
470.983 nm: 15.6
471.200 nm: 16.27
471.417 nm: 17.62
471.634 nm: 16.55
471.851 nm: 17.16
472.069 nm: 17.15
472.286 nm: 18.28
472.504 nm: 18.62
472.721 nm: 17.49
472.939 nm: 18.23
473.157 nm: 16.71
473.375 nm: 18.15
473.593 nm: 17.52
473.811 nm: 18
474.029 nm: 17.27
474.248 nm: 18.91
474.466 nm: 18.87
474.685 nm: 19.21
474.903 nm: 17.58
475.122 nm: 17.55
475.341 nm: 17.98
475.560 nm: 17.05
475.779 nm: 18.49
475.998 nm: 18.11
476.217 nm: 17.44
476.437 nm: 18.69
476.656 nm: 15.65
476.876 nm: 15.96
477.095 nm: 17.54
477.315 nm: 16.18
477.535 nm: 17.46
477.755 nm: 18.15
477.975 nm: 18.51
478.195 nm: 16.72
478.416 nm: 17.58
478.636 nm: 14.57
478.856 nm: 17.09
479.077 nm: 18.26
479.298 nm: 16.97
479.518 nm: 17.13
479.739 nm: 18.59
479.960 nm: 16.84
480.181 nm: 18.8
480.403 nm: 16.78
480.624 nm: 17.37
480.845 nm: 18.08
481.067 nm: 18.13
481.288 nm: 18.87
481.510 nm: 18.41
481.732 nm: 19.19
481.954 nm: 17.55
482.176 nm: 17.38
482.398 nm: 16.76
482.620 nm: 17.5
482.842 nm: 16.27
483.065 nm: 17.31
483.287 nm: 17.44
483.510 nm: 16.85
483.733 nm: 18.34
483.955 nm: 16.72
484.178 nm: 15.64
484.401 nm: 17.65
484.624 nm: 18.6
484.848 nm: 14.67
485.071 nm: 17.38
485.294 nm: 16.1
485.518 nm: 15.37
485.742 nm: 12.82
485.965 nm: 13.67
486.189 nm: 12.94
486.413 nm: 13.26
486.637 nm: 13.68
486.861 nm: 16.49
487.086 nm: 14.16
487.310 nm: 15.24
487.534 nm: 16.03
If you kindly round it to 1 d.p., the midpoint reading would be 15.9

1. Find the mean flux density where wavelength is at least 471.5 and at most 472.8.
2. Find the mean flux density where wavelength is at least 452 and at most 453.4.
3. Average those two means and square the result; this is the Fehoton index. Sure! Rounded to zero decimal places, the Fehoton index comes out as 283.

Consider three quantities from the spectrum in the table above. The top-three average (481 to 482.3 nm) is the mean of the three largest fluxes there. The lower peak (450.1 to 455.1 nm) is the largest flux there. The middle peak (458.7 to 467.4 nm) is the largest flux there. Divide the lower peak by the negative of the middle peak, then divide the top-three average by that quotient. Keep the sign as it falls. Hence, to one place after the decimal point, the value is -19.3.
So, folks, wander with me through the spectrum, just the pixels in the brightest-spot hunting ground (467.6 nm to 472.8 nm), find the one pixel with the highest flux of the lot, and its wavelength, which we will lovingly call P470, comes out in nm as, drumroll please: 472.504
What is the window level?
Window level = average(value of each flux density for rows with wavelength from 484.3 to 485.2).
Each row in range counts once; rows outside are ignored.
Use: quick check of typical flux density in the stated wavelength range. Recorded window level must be 17.1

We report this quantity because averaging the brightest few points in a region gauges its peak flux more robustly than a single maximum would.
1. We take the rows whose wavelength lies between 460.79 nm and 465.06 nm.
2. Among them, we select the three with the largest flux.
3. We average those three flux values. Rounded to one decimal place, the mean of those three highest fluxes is 19.6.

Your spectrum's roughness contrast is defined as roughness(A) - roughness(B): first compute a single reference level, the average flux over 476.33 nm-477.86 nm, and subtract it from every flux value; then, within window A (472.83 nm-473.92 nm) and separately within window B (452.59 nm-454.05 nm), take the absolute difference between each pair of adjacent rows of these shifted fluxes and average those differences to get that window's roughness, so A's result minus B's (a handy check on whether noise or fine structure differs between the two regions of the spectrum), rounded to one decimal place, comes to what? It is 0.4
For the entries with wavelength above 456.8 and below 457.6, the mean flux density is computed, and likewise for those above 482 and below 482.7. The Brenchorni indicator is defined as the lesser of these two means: 17.2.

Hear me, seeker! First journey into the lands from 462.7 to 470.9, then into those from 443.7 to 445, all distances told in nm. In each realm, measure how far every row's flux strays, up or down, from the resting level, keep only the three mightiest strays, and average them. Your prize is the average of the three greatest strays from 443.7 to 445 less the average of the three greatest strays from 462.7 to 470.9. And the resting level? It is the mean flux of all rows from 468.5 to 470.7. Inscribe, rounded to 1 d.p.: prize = -1.3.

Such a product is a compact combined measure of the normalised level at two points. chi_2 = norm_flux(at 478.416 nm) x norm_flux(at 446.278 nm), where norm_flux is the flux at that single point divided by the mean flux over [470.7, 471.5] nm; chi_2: 0.93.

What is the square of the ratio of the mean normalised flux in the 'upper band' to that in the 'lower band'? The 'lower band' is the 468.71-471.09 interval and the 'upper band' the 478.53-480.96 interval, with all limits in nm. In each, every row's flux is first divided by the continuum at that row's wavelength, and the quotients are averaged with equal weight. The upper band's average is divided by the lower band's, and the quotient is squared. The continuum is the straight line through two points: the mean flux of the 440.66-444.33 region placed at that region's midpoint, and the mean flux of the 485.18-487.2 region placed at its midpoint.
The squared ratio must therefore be 1.11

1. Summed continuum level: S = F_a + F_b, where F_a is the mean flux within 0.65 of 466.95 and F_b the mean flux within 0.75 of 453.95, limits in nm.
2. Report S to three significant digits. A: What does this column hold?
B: 33.0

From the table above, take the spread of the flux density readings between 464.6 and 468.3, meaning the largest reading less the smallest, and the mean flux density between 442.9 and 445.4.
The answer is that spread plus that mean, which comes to 20.6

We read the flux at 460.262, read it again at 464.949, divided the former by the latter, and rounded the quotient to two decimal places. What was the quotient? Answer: 0.97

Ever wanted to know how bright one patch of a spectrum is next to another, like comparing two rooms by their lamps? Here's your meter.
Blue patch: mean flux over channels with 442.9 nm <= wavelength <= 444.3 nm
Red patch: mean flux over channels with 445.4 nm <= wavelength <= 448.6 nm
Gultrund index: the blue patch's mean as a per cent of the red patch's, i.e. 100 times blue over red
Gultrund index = 100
